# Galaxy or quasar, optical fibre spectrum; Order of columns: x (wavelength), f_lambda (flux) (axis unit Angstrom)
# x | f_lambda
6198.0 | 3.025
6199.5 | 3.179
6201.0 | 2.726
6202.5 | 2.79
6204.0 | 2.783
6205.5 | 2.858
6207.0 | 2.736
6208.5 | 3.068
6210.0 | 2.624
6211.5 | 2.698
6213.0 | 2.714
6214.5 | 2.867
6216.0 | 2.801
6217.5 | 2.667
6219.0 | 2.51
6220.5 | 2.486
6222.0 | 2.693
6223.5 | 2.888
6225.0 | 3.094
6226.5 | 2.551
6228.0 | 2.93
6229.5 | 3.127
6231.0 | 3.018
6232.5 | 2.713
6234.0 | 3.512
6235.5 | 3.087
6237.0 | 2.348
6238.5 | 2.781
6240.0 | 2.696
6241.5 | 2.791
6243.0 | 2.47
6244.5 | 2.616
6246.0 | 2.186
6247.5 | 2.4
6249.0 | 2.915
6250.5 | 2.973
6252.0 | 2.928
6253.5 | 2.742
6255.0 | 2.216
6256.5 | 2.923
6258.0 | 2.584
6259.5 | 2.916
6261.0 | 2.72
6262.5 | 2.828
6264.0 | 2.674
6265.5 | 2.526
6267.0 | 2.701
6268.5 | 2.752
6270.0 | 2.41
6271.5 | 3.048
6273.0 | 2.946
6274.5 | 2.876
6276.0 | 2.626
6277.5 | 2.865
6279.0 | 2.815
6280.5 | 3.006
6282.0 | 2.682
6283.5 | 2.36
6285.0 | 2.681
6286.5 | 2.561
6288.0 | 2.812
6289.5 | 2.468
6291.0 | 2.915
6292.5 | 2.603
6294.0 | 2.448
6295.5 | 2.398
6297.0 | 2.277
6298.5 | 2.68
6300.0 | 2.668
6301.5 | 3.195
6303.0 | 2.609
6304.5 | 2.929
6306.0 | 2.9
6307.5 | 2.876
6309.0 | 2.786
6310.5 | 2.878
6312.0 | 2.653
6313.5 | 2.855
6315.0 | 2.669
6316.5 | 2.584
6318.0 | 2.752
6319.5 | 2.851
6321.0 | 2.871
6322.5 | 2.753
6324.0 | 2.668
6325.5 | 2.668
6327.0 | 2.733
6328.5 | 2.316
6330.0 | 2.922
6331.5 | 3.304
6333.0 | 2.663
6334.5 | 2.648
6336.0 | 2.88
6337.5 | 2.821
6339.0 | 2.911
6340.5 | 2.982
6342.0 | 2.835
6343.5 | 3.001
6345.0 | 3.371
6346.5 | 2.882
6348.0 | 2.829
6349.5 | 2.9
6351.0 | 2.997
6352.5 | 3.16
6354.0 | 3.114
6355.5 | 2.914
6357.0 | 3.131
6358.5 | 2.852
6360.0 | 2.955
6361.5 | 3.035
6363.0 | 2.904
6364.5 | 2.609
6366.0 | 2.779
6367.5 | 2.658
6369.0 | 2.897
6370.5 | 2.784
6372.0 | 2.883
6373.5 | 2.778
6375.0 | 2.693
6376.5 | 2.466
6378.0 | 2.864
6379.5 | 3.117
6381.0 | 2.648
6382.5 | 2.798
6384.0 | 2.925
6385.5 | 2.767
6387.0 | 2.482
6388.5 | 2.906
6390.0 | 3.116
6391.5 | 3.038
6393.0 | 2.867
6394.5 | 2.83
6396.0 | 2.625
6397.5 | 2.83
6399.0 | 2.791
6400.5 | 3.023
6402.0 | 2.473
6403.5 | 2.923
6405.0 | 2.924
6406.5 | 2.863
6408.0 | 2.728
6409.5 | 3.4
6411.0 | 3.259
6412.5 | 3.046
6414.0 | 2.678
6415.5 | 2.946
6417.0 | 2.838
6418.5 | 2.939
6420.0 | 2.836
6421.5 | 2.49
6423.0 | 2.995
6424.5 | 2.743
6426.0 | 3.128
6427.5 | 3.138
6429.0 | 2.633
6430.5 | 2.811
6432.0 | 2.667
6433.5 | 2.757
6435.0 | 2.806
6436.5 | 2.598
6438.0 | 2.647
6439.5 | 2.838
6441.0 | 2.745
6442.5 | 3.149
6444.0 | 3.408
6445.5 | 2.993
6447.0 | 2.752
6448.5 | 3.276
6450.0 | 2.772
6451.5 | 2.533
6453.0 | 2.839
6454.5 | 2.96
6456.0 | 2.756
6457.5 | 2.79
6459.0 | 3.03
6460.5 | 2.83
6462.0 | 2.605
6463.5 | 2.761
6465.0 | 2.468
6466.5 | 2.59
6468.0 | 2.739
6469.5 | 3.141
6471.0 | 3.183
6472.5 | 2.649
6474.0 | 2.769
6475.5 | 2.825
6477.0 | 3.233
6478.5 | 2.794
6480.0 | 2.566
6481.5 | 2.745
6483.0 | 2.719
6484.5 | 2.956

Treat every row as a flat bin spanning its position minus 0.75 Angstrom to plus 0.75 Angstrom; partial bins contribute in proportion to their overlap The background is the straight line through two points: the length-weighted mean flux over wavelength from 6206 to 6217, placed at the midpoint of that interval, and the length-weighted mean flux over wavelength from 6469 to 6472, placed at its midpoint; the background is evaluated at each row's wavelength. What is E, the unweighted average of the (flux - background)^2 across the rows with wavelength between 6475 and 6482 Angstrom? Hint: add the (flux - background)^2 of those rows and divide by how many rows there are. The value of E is 0.138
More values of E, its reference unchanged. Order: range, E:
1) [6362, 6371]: 0.058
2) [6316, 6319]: 0.072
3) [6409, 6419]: 0.054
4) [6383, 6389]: 0.090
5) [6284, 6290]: 0.081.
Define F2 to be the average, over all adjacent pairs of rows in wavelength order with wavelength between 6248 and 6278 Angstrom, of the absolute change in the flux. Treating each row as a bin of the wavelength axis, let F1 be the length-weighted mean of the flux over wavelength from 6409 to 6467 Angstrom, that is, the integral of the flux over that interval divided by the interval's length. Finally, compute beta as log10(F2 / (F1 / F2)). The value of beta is -1.68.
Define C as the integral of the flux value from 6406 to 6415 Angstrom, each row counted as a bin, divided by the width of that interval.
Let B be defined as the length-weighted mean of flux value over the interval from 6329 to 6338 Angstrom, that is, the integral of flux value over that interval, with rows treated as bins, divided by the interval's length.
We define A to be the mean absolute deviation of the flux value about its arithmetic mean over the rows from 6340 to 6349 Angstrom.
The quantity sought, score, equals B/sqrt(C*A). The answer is 4.49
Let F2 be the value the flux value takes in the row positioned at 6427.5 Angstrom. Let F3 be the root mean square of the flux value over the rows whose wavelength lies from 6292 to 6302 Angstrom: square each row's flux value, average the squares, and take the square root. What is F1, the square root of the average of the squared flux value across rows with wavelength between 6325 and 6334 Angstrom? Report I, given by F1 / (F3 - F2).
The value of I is -5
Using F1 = 2.78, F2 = 3.138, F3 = 2.62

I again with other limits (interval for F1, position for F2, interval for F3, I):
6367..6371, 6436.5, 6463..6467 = 251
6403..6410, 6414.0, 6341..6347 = 8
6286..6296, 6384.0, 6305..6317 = -18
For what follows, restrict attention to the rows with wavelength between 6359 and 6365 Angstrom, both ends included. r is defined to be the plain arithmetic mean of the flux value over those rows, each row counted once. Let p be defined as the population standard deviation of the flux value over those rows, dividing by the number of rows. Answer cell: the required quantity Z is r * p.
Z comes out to 0.46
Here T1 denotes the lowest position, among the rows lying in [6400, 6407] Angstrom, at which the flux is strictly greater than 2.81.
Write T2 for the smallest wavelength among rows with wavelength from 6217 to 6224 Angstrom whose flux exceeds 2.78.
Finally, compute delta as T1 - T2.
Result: 177.0 Angstrom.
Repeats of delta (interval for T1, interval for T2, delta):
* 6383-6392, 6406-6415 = -22.5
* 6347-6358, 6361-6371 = -13.5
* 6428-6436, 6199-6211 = 231.0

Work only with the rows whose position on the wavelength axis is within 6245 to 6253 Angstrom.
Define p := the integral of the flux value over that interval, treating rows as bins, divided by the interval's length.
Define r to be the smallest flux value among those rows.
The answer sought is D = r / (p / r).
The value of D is 1.78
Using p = 2.68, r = 2.186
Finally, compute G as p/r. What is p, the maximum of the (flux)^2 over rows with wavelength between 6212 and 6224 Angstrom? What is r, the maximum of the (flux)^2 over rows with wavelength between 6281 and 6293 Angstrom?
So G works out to 0.98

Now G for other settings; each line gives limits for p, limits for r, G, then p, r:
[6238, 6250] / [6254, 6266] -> 0.99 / 8.5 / 8.54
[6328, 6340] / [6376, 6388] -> 1.12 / 10.9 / 9.72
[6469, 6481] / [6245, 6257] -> 1.18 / 10.5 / 8.84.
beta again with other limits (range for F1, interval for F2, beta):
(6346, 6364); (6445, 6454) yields -1.35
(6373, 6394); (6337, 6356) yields -2.02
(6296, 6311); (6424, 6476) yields -1.73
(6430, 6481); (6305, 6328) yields -2.42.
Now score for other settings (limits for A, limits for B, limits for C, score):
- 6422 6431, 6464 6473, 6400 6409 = 3.93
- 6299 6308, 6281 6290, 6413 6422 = 4.03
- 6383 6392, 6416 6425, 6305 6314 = 4.12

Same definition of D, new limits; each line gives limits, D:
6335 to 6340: 2.78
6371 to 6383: 2.19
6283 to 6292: 2.11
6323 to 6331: 2.00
